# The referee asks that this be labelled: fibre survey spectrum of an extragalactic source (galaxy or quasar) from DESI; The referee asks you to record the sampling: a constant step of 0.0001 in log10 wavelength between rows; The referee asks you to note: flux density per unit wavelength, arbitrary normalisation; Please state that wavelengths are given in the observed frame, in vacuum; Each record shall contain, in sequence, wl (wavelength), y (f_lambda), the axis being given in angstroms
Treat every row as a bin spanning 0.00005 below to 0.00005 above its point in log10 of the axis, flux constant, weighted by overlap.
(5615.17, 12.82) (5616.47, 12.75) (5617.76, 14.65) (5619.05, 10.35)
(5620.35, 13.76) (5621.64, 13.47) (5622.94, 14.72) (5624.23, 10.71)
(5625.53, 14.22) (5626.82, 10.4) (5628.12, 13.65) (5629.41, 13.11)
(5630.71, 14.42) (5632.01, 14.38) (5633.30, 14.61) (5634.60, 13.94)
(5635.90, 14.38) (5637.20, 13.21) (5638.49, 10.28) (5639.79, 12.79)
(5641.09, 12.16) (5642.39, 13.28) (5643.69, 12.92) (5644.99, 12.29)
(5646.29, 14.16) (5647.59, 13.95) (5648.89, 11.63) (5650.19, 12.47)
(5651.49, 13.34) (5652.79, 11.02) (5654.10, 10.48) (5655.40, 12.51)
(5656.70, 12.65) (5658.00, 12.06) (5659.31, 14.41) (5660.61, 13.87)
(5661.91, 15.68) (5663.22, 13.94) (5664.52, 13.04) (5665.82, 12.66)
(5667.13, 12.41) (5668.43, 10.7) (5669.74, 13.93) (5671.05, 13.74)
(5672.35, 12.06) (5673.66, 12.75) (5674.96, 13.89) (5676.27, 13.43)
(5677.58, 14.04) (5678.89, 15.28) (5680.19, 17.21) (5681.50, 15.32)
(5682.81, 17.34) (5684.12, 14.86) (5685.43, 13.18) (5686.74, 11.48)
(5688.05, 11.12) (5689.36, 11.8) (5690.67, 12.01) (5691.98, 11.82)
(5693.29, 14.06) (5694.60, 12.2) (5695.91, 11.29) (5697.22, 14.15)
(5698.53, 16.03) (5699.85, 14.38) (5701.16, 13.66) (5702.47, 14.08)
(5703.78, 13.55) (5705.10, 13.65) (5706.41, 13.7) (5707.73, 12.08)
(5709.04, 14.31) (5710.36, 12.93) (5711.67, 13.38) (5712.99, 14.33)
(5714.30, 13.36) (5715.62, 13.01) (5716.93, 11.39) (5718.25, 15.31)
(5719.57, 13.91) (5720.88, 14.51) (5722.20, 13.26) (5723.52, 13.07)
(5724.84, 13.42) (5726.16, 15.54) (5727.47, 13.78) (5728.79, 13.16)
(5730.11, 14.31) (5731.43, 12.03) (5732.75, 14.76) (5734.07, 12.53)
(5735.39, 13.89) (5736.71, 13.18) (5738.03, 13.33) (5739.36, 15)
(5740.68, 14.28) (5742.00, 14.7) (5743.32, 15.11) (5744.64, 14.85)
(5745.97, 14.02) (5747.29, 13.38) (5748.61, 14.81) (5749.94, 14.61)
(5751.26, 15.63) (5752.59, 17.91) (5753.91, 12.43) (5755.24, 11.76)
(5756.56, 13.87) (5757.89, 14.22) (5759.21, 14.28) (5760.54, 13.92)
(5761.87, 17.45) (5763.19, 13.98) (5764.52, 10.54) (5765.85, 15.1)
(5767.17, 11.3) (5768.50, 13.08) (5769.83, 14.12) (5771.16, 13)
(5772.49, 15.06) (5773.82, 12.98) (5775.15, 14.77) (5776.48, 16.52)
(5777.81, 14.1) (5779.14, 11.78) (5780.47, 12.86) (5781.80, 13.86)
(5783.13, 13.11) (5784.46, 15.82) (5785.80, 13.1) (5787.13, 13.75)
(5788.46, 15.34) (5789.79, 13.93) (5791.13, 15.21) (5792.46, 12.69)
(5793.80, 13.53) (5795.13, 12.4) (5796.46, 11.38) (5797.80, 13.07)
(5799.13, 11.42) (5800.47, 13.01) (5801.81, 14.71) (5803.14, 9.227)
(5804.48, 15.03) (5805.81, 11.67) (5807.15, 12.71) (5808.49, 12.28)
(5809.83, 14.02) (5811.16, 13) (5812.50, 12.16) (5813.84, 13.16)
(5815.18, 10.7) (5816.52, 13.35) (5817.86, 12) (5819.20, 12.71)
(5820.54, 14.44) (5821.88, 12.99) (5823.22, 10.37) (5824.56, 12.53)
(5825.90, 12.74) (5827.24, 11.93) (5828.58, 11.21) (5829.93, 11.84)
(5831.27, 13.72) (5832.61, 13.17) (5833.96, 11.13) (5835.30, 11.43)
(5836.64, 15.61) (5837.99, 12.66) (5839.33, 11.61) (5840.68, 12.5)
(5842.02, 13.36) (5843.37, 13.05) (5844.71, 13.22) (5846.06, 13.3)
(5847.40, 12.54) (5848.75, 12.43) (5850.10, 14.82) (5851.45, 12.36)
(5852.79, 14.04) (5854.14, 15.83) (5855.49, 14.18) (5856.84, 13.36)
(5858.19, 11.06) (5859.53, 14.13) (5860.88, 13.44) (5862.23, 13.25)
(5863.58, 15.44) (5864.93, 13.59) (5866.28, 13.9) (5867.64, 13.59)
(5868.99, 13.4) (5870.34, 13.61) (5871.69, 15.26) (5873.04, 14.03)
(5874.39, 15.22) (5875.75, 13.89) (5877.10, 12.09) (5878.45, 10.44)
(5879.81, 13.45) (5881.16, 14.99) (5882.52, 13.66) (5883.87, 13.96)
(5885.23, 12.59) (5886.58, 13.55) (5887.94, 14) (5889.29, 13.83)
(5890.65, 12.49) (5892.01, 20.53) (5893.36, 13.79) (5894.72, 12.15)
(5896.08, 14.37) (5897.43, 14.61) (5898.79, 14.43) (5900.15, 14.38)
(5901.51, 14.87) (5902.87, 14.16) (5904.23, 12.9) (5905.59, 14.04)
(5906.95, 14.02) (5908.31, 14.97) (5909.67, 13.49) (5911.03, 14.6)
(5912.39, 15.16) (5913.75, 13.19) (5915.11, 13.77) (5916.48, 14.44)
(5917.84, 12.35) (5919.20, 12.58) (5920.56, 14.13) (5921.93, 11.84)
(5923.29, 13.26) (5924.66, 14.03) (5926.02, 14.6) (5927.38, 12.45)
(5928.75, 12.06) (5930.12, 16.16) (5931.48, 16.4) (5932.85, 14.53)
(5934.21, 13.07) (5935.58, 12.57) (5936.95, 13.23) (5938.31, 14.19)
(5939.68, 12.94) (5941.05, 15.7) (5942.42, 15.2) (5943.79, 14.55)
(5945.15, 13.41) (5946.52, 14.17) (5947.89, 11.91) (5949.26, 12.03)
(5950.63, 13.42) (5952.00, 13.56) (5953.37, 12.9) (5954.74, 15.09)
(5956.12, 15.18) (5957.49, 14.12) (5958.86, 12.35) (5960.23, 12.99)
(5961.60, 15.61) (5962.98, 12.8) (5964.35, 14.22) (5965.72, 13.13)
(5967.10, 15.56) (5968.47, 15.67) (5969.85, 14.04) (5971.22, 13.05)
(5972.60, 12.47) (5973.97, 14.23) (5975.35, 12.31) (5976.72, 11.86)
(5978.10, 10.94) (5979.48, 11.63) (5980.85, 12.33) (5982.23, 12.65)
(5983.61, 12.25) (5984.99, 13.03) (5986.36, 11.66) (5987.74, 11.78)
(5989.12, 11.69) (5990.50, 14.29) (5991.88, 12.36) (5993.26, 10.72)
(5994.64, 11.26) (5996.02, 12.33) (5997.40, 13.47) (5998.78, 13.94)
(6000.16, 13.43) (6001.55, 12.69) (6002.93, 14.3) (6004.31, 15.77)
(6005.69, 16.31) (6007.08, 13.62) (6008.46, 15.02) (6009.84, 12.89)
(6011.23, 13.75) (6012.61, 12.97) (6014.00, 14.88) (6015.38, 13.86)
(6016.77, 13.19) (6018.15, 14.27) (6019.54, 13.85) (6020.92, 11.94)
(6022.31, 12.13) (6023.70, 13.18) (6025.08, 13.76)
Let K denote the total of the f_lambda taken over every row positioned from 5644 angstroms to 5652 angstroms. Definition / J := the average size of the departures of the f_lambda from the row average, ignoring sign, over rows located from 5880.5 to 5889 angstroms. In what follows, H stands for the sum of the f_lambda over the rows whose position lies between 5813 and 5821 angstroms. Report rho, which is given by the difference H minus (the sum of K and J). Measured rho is -2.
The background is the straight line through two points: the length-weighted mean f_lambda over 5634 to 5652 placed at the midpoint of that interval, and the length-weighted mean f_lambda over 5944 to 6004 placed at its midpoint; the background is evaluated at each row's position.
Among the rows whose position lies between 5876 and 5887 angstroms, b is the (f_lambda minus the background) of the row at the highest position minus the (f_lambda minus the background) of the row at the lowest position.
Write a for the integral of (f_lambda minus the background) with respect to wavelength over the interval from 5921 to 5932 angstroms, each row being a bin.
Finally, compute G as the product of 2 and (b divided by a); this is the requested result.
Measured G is 0.4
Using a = 8.0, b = 1.5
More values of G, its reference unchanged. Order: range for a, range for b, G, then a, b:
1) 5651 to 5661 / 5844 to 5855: -1.2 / -4.2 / 2.6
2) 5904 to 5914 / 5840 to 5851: 0.4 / 10.6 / 2.3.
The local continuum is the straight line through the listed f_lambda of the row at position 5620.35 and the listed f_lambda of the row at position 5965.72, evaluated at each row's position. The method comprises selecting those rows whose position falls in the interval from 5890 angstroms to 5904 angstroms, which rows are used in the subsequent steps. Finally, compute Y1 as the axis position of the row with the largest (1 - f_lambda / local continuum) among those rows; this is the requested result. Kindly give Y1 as 5894.72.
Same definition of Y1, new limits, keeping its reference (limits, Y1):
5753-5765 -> 5764.52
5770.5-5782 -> 5779.14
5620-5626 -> 5624.23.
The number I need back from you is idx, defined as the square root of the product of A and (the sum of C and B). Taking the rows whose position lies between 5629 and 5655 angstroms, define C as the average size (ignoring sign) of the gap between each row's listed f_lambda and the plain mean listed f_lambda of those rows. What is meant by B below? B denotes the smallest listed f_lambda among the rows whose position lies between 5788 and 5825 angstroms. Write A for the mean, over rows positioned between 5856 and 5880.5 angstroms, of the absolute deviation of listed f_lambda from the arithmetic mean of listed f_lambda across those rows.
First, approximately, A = 0.84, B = 9.227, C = 1.04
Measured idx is 2.9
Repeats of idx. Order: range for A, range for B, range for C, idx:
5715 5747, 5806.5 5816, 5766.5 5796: 3.2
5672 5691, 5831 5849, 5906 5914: 4.3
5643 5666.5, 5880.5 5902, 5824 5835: 3.6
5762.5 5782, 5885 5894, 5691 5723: 4.1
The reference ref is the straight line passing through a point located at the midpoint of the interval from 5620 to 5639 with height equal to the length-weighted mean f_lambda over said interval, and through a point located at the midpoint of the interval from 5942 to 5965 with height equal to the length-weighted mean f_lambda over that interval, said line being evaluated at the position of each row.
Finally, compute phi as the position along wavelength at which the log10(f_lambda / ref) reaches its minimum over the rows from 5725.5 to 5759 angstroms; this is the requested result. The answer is 5755.24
